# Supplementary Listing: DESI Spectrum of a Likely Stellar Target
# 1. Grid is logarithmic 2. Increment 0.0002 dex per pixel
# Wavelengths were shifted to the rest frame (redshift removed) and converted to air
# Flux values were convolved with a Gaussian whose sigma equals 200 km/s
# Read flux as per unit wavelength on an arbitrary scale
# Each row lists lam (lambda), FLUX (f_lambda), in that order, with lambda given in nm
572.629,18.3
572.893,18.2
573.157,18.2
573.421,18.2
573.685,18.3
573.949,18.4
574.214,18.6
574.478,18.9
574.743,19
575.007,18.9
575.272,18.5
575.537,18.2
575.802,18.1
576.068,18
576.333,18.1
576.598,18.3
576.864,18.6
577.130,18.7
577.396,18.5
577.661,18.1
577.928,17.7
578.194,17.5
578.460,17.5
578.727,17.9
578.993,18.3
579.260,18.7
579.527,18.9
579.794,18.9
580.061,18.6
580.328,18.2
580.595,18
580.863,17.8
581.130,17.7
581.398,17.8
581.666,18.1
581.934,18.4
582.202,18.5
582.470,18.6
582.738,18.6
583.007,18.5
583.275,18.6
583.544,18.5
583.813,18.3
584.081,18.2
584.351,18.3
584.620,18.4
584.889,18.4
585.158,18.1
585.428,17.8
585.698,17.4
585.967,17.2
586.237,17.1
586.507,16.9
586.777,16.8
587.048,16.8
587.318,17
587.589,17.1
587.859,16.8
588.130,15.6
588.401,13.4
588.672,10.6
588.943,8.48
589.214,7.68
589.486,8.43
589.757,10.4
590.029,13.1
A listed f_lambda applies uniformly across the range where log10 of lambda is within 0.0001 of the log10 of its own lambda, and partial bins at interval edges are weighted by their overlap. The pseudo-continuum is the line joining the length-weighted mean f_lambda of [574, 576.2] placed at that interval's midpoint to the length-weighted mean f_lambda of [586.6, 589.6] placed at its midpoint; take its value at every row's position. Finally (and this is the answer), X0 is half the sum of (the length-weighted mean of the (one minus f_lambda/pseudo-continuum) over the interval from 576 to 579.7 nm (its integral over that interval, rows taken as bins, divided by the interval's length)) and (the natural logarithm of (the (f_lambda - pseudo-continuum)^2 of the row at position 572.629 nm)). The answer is 0.1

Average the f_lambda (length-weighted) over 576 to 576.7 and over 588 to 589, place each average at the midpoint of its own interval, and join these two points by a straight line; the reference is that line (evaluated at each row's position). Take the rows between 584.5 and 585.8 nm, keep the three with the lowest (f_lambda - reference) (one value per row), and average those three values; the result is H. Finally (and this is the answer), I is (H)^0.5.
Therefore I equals 2.0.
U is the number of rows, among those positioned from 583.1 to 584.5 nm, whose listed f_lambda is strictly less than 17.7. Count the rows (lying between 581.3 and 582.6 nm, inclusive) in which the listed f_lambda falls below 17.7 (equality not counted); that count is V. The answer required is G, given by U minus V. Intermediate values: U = 0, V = 0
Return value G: 0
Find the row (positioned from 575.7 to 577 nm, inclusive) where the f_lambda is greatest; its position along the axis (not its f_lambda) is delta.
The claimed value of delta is 576.864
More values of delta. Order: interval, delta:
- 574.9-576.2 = 575.007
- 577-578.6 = 577.130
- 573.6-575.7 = 574.743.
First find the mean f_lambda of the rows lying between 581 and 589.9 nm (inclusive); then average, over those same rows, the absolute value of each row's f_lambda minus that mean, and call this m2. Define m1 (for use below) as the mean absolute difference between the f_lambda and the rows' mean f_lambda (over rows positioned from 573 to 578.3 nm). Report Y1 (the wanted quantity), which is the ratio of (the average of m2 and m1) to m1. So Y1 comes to 4.5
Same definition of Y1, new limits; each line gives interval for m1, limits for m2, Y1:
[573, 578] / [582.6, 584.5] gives 0.7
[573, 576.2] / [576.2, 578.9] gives 1.1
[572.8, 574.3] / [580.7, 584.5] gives 1.5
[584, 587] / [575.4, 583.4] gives 0.8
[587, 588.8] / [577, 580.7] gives 0.6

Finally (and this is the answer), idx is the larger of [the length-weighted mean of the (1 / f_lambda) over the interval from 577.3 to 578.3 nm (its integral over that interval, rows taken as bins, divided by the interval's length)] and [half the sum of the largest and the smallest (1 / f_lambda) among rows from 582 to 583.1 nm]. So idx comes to 0.056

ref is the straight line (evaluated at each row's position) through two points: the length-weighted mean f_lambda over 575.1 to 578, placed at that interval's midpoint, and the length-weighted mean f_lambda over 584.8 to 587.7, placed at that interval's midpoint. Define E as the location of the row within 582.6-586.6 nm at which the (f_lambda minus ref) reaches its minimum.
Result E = 586.507 nm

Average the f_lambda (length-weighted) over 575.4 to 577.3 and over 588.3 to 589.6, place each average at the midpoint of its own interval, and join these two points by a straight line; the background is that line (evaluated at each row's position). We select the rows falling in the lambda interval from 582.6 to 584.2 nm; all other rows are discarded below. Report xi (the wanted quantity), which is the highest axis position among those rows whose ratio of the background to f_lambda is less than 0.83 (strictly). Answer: 584.081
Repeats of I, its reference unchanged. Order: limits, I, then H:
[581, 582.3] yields 1.5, 2.2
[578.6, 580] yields 1.2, 1.4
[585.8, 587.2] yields 1.9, 3.7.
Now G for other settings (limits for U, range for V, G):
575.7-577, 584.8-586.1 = -2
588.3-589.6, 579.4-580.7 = 5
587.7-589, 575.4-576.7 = 5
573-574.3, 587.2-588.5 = -5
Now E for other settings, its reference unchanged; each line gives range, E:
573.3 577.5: 573.421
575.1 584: 578.194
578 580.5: 578.194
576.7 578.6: 578.194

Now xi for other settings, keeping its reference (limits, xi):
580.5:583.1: 583.007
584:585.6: 585.428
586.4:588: 587.859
